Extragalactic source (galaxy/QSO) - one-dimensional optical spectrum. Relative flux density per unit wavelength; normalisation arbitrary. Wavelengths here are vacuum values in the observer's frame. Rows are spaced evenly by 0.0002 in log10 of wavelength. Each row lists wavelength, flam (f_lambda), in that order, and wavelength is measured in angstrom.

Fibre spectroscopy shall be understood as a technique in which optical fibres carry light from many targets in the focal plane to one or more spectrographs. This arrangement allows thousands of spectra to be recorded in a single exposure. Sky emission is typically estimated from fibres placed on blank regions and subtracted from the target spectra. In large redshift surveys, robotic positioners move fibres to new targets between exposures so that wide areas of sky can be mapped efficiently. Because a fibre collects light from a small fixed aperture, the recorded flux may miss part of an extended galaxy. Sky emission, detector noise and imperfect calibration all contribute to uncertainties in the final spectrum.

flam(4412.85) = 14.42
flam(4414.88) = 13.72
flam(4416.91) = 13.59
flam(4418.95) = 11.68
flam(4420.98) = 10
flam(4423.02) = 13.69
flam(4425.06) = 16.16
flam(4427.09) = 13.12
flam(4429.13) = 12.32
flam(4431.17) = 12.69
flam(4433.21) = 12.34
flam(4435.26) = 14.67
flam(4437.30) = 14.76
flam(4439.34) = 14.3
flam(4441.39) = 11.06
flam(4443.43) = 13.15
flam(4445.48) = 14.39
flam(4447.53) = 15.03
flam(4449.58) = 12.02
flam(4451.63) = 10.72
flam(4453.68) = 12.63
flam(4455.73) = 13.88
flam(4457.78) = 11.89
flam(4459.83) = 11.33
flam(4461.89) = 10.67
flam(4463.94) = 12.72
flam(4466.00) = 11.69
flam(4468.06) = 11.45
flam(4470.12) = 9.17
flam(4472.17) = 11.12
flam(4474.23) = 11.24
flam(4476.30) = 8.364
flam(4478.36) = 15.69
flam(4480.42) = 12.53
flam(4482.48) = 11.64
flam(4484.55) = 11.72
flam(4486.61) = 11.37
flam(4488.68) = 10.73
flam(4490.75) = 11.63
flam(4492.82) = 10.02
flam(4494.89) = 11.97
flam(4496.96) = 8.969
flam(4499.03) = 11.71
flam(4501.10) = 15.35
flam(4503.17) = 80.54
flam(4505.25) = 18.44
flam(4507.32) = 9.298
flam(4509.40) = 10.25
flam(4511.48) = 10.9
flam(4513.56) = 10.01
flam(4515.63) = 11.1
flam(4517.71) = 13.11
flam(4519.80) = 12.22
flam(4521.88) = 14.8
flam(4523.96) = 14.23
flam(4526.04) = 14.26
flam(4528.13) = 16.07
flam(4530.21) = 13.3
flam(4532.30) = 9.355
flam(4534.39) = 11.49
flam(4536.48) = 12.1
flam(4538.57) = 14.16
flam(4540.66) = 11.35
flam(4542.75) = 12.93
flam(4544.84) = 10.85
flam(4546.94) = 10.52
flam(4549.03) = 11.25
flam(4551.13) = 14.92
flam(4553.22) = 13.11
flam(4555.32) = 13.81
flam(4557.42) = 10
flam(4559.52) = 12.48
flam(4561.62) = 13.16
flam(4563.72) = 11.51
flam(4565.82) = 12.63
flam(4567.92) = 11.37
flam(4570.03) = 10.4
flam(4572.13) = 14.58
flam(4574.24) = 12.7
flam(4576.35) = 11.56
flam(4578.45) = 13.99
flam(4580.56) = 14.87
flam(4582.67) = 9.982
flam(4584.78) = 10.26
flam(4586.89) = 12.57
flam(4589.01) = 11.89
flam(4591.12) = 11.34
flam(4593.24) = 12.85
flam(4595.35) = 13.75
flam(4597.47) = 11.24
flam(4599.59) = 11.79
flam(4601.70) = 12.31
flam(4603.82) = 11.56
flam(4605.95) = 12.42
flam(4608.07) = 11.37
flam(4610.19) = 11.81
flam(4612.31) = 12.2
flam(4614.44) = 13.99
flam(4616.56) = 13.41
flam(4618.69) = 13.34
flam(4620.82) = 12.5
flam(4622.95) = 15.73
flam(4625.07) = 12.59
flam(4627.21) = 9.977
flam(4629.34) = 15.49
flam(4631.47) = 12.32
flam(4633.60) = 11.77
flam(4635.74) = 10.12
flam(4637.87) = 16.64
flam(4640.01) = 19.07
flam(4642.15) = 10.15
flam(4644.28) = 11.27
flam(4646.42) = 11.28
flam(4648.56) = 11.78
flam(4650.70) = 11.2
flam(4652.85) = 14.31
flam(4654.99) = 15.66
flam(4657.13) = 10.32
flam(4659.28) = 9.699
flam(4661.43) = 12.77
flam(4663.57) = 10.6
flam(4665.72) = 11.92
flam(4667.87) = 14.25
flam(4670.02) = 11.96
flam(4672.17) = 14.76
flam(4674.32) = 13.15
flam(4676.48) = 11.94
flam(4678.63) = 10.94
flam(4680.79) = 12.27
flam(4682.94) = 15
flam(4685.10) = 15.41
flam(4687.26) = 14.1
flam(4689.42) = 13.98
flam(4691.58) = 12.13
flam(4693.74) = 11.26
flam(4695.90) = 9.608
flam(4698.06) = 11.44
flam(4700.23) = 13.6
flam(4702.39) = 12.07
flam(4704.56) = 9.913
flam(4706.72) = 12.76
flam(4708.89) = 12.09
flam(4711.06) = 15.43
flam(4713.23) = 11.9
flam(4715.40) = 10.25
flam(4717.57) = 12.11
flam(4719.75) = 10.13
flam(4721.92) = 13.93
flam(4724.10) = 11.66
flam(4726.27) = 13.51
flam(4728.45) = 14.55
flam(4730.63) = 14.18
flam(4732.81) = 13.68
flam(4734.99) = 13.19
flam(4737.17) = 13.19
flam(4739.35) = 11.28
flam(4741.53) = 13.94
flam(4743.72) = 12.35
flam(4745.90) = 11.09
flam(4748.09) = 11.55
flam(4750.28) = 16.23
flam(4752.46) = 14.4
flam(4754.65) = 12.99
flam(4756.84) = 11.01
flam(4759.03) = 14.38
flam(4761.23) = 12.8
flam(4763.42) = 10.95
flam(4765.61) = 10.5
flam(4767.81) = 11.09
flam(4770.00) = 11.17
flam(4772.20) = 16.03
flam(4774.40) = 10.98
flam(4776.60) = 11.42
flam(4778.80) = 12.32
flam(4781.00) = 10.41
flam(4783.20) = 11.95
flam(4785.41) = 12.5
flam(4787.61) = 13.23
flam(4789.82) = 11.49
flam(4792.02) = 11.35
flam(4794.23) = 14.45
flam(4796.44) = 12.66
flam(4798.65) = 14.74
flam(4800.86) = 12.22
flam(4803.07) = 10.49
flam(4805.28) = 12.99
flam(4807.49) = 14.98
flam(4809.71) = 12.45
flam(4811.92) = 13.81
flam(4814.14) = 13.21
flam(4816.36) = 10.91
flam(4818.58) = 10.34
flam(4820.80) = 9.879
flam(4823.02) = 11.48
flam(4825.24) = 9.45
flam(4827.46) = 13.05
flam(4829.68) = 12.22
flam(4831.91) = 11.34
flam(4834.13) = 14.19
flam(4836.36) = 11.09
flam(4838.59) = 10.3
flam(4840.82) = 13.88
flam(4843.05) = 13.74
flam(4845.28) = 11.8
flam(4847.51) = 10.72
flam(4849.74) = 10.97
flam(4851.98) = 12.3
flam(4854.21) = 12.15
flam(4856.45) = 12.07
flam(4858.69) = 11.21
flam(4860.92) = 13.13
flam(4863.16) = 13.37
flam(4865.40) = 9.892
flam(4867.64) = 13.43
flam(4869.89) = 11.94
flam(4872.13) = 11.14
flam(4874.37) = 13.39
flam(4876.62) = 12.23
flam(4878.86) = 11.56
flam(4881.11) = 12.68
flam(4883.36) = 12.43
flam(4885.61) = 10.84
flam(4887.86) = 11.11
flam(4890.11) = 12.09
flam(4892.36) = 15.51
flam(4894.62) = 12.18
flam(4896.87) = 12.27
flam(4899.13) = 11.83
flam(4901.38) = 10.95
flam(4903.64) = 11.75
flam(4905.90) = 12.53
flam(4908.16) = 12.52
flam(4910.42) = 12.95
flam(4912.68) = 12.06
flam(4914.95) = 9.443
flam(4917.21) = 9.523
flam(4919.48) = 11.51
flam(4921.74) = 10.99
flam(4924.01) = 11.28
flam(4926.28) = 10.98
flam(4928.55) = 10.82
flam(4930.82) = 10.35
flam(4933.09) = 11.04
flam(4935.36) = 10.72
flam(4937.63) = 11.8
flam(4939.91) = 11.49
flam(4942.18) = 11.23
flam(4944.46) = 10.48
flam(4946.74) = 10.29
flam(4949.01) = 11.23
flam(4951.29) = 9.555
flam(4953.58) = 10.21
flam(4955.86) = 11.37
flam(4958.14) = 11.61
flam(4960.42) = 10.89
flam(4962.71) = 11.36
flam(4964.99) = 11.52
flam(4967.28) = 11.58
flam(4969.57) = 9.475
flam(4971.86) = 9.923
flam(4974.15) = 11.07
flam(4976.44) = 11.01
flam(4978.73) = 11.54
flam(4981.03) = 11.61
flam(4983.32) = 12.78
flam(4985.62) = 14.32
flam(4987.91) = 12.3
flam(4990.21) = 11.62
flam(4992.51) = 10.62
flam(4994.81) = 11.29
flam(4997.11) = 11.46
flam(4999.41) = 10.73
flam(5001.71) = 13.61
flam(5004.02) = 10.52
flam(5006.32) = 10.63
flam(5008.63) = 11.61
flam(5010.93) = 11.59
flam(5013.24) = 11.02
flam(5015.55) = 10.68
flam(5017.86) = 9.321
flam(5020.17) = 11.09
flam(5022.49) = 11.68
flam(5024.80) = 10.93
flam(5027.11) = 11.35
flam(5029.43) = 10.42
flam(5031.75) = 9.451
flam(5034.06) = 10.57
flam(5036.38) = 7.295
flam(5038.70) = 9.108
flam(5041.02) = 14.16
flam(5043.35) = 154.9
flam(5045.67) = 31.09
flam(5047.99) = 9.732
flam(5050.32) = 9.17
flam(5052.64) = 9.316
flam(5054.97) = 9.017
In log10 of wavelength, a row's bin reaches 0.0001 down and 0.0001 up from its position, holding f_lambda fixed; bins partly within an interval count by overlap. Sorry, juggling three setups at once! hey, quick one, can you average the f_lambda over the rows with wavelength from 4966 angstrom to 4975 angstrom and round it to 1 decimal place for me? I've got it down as 10.5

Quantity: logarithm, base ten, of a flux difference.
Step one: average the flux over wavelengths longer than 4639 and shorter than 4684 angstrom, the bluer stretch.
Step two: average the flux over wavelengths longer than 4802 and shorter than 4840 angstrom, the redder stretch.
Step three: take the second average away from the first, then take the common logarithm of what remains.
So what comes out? -0.2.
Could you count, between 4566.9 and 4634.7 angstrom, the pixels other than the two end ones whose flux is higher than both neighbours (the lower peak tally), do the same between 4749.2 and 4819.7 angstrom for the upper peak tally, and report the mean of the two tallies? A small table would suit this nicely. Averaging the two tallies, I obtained 8.5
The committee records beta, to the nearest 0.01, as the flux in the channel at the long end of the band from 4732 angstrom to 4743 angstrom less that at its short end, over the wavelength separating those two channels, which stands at 0.03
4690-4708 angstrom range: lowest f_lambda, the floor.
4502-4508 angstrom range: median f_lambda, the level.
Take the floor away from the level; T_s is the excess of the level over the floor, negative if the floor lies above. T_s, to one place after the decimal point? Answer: 8.8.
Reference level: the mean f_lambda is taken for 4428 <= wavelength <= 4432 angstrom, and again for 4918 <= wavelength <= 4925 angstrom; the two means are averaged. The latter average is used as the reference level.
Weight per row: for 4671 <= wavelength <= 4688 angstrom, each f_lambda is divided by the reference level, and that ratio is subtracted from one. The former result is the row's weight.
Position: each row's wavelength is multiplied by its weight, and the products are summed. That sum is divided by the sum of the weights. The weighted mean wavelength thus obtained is 4681.2 angstrom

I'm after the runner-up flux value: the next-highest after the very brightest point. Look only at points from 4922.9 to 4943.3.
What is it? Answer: 11.49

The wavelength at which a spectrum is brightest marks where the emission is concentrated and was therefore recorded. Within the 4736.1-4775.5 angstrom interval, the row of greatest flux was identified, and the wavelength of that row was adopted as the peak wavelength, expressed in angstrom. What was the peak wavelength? 4750.28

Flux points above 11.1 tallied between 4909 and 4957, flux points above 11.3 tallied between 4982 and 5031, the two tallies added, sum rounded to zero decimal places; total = 19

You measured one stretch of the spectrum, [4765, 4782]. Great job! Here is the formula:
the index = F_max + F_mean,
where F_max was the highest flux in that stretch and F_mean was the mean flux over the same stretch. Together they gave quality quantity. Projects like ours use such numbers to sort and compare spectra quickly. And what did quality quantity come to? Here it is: 27.8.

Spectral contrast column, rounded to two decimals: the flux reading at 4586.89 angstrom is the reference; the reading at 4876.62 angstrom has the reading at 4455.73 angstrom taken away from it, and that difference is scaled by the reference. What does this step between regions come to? -0.13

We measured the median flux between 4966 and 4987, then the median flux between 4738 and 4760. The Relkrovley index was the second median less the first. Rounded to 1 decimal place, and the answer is 1.1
